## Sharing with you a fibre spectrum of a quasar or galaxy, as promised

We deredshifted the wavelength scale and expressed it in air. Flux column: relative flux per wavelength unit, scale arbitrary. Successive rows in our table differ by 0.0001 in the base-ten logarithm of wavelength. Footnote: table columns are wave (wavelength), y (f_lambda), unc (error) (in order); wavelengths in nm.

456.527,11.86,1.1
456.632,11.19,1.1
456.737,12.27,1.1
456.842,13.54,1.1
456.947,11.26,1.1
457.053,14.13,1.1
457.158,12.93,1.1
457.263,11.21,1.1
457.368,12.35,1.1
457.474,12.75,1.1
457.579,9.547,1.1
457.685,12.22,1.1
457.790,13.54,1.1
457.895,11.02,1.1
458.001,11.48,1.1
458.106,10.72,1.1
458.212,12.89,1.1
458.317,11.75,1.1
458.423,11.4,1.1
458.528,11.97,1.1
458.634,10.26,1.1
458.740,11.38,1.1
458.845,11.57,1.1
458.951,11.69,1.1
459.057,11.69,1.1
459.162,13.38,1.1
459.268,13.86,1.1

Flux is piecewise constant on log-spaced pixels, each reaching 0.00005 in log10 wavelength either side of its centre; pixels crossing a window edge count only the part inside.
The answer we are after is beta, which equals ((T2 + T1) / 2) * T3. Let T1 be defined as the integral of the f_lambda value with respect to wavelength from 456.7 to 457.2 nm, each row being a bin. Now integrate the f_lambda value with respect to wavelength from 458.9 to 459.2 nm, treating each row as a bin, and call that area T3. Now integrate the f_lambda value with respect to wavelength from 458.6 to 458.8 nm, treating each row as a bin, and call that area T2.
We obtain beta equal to 16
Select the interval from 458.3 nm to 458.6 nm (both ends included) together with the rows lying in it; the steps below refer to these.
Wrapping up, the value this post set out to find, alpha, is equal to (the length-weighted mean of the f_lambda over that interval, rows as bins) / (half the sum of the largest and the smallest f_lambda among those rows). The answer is 0.99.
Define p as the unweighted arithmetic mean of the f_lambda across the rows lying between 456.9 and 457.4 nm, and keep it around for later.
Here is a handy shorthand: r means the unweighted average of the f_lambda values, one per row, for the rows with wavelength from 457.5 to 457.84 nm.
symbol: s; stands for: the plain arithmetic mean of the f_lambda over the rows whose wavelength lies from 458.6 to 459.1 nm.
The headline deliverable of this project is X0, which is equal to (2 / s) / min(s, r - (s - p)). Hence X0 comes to 0.0156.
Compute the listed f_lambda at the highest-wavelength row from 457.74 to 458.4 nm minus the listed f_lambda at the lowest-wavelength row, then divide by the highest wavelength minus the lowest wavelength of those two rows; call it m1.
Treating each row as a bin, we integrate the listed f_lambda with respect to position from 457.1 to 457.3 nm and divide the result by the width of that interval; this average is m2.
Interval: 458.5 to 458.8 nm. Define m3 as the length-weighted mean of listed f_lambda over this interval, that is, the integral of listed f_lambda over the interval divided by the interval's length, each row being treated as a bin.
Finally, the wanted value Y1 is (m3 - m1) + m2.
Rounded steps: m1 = -3.4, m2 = 12.2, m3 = 11.1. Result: 26.8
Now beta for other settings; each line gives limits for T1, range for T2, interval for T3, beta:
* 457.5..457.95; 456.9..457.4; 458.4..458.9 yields 32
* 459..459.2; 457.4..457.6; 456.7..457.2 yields 15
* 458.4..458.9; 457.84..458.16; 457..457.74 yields 41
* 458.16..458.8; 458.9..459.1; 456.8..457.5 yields 43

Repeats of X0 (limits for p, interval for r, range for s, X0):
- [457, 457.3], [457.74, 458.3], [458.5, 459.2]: 0.0146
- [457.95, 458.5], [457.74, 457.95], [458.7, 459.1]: 0.0149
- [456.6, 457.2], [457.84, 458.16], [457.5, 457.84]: 0.0144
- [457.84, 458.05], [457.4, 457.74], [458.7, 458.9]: 0.0155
